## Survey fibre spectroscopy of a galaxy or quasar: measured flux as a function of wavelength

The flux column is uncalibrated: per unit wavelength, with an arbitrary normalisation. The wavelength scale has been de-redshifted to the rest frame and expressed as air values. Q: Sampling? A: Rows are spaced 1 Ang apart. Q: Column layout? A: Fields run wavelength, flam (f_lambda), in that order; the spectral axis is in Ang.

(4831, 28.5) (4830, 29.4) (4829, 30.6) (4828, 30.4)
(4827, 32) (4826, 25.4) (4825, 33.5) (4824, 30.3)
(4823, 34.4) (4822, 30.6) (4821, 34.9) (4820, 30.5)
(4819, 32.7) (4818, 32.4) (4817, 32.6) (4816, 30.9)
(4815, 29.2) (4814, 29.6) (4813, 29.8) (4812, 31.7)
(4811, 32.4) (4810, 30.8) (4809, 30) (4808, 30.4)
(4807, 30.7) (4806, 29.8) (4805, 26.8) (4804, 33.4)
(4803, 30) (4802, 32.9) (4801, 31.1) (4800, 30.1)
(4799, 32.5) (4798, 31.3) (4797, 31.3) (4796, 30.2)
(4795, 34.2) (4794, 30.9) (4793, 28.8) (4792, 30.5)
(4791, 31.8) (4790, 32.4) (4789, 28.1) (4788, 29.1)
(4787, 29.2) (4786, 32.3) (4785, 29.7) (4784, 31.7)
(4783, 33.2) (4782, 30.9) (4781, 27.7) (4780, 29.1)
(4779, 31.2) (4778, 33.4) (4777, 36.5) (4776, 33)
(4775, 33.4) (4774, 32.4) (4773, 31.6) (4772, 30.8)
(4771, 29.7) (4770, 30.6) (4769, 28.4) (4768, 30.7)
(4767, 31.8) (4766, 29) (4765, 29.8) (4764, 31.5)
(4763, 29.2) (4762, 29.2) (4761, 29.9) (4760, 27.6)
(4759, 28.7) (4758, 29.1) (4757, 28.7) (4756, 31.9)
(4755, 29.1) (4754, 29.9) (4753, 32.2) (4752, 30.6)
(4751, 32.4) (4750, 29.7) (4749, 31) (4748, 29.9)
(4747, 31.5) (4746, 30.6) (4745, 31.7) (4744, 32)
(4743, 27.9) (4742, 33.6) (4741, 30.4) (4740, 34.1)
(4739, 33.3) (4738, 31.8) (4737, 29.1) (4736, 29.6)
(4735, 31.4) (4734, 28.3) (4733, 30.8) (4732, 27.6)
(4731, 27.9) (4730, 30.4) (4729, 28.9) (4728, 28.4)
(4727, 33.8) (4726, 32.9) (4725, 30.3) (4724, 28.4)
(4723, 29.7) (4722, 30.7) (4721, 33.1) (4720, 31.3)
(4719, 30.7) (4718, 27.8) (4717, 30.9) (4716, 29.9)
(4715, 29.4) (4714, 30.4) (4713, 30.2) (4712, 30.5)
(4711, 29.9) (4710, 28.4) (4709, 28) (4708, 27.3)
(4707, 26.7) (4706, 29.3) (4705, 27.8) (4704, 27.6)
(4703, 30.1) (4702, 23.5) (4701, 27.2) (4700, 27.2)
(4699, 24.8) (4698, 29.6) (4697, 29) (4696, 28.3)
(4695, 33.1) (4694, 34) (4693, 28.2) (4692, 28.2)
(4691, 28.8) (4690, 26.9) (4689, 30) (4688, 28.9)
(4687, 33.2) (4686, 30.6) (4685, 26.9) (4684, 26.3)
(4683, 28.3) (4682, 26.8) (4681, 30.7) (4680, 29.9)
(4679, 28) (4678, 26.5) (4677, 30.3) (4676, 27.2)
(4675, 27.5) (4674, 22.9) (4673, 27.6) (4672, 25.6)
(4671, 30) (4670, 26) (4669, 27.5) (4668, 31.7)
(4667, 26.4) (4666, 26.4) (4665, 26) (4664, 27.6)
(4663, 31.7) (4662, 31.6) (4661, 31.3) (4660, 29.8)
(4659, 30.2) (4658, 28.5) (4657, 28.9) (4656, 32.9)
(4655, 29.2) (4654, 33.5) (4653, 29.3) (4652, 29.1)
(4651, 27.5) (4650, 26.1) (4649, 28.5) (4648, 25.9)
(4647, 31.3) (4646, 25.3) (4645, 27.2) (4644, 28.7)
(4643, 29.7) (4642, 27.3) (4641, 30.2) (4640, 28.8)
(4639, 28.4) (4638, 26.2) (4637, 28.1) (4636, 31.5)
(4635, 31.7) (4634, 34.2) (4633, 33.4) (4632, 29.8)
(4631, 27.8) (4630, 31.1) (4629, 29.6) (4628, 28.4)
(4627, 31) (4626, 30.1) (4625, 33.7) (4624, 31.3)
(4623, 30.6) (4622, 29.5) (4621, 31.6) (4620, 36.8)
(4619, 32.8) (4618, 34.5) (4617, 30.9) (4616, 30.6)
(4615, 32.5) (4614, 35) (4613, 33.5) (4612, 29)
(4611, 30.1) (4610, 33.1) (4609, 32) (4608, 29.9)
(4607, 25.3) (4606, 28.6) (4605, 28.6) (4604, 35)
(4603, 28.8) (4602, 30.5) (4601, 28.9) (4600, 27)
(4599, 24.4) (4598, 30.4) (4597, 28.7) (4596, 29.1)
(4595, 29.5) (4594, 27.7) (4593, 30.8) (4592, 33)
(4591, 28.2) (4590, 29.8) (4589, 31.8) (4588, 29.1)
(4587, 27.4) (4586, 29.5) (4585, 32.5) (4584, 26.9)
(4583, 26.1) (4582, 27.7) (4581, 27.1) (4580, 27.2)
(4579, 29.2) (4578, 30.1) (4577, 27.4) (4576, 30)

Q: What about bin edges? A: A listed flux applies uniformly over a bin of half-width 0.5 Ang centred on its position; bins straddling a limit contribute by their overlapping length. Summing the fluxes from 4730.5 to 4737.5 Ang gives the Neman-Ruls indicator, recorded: 205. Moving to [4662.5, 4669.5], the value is 197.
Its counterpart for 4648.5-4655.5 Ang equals 203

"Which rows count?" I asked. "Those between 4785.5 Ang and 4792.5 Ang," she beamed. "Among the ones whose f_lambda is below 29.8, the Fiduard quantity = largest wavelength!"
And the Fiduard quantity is 4789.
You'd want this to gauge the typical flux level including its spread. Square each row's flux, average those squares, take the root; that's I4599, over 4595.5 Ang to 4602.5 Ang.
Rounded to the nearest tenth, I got 28.5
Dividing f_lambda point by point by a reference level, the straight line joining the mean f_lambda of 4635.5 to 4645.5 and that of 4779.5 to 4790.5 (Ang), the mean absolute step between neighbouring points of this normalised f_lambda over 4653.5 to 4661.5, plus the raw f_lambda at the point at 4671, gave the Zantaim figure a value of 30.1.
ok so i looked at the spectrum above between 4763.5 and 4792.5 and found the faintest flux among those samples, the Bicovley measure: 27.7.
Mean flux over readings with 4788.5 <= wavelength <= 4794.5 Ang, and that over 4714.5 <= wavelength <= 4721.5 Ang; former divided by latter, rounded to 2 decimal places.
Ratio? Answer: 1.00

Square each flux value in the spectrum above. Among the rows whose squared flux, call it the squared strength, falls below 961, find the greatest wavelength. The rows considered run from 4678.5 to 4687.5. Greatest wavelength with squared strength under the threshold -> 4686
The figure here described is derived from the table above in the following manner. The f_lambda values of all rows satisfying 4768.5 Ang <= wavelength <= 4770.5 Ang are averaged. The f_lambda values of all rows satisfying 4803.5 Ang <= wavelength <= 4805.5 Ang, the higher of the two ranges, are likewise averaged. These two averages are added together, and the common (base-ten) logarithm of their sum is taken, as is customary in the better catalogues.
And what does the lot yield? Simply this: 1.775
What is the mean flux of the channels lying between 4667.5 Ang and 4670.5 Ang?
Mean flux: 28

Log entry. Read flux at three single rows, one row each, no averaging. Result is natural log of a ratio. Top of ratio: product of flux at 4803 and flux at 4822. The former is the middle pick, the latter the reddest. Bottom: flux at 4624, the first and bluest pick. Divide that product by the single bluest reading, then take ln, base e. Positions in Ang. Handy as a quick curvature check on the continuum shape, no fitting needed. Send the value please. 3.38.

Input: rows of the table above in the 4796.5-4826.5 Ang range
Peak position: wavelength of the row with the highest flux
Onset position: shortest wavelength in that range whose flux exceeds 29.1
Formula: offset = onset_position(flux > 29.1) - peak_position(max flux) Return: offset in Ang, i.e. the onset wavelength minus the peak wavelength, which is -24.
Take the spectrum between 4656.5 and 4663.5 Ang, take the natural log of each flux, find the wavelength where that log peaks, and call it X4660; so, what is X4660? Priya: 4663 Ang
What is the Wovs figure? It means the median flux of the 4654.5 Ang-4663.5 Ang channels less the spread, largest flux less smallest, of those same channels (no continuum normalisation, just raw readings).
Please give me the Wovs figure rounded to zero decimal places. 26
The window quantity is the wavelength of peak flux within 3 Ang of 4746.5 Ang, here 4744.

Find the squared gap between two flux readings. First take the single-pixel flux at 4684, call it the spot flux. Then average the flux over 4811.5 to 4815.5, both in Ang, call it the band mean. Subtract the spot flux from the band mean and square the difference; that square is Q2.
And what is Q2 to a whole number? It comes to 14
